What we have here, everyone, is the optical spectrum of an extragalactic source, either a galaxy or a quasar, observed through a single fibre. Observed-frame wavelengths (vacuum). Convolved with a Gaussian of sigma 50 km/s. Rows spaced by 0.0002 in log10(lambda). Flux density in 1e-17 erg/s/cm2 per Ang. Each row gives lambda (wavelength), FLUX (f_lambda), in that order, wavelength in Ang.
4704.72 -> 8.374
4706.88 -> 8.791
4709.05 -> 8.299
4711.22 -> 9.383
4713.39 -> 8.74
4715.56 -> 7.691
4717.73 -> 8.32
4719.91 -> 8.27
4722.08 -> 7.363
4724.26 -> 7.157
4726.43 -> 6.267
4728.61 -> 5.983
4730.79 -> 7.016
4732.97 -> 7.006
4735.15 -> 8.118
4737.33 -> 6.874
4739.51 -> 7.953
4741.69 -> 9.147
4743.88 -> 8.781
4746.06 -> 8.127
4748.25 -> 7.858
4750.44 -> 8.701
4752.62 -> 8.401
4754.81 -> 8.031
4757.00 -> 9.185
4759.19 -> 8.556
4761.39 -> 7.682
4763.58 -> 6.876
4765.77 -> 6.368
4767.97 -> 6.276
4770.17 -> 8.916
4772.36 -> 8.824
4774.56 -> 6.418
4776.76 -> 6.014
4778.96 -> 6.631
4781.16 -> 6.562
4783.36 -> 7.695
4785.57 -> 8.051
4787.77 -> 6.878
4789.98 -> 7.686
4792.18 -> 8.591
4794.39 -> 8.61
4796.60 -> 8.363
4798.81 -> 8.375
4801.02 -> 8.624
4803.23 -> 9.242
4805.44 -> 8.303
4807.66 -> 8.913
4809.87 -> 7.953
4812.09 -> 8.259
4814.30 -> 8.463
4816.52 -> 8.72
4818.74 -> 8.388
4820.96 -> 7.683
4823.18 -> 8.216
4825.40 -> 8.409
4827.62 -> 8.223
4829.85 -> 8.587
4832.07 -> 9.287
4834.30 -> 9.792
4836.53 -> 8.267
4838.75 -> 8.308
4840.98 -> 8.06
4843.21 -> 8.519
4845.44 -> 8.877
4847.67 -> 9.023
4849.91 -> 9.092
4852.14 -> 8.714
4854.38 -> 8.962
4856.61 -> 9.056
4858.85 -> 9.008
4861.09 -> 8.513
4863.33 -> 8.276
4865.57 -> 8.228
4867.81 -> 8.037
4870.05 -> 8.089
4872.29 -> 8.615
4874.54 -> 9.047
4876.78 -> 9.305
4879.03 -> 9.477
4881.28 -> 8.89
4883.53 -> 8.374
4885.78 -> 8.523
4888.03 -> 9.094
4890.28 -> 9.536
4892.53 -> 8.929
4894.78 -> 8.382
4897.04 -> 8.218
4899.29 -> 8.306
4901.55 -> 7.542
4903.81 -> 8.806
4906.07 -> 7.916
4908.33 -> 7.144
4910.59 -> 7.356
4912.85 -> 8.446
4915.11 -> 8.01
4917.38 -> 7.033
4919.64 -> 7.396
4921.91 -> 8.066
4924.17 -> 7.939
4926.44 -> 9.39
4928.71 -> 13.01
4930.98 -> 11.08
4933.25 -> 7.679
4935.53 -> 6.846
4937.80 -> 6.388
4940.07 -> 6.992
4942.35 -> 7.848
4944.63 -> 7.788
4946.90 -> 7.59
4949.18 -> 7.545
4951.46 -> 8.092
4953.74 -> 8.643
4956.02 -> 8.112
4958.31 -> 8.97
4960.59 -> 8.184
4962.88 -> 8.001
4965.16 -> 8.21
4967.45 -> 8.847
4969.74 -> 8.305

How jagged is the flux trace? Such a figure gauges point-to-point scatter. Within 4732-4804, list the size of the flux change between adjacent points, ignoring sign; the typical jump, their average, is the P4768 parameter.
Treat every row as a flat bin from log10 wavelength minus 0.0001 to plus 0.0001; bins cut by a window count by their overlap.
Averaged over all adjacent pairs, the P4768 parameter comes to 0.73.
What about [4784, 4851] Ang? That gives 0.47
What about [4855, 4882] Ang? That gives 0.28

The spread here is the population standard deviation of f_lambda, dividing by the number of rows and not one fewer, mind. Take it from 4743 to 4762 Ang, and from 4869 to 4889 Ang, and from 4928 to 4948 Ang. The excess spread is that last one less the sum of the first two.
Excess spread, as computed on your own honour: 1.2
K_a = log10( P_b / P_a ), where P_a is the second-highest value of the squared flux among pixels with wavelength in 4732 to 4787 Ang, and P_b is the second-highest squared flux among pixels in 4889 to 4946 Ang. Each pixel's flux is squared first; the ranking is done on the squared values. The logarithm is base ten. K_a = 0.17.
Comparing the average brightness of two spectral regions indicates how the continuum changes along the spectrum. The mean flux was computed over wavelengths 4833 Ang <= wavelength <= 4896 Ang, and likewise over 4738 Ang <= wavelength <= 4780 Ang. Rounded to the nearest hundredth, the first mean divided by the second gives 1.12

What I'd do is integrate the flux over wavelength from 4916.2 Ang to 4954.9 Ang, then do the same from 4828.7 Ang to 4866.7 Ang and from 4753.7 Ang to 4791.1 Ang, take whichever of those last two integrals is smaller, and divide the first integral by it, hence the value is 1.138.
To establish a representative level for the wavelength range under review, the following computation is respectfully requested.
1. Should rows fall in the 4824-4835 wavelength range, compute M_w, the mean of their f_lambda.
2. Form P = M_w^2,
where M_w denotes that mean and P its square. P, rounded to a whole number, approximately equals 78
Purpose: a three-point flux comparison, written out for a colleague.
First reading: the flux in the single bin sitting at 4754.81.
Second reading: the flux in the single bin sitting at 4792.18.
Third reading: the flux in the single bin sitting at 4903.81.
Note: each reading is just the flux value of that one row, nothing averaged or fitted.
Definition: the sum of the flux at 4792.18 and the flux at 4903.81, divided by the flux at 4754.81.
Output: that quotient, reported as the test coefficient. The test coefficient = 2.17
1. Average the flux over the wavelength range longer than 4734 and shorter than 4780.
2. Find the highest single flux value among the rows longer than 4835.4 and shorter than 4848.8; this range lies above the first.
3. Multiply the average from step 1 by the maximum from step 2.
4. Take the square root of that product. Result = 8.4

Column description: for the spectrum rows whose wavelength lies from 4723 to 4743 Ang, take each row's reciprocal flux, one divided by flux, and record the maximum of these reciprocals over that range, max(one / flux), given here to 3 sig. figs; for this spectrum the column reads 0.167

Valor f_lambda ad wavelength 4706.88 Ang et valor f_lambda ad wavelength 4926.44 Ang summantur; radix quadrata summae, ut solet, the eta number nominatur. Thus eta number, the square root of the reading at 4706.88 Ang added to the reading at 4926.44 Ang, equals 4.26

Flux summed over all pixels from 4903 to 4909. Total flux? 23.9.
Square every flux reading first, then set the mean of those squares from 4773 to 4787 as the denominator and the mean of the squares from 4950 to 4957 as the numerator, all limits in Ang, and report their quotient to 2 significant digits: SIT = 1.4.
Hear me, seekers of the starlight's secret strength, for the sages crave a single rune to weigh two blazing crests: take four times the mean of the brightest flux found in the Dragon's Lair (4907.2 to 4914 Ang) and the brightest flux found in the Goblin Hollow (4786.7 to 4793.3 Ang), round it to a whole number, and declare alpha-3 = 34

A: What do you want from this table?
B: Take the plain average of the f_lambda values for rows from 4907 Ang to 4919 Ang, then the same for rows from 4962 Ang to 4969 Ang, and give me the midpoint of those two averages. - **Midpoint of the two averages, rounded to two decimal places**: 7.98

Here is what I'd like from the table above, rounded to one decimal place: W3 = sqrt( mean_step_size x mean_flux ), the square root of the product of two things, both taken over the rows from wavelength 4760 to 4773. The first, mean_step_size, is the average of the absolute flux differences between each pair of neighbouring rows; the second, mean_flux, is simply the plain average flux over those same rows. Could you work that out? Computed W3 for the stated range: 2.5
